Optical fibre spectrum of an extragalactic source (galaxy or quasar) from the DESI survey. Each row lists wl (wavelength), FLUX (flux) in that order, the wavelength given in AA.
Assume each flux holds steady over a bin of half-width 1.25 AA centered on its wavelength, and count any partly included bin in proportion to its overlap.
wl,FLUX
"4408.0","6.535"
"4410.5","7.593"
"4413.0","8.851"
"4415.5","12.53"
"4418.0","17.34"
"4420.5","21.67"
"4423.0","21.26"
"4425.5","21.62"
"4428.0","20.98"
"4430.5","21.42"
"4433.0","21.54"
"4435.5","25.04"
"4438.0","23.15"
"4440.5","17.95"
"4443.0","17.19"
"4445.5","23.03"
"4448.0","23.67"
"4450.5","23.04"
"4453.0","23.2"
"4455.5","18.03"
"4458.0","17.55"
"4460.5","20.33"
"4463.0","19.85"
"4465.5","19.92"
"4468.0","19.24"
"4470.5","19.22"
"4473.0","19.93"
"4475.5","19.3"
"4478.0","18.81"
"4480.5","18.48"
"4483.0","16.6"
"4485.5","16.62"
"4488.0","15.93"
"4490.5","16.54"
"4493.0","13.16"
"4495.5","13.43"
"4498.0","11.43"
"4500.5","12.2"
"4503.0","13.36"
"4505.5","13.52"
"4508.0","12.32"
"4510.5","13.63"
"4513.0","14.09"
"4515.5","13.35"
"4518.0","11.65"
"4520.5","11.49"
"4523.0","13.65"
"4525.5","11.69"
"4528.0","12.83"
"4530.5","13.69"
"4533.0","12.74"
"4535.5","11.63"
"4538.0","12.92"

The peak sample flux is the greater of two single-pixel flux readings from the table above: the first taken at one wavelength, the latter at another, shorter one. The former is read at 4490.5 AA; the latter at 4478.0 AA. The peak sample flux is 18.8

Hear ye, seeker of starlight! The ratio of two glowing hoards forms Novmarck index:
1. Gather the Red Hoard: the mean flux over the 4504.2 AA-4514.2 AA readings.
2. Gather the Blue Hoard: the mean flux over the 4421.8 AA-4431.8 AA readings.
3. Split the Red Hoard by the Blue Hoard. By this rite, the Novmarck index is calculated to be 0.63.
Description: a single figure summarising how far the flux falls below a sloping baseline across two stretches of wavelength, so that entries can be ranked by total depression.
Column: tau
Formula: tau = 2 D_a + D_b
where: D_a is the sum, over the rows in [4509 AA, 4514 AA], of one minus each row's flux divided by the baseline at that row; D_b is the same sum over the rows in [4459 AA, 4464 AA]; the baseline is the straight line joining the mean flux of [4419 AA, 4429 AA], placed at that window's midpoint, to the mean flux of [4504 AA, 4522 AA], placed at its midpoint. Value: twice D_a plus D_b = -0.53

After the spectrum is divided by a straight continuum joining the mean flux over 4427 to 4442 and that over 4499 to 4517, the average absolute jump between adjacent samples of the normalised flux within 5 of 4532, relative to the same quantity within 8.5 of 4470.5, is 3.4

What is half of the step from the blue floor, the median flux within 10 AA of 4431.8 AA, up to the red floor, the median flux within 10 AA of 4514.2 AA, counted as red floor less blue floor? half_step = -4.0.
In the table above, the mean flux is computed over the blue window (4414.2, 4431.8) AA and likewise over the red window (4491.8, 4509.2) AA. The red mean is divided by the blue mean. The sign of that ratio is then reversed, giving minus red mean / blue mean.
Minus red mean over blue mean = -0.7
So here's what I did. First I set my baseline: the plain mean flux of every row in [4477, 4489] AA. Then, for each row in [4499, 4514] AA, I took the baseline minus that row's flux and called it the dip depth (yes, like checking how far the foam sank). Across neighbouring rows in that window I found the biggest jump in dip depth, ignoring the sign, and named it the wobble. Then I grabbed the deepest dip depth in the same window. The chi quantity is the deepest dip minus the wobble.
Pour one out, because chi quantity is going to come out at 4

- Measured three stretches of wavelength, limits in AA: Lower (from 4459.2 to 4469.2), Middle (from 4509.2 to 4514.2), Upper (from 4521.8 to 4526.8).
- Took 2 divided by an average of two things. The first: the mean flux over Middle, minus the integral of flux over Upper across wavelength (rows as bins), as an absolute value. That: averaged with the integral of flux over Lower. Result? 0.016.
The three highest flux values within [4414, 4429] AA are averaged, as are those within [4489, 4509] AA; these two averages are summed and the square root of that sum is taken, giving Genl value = 6.0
